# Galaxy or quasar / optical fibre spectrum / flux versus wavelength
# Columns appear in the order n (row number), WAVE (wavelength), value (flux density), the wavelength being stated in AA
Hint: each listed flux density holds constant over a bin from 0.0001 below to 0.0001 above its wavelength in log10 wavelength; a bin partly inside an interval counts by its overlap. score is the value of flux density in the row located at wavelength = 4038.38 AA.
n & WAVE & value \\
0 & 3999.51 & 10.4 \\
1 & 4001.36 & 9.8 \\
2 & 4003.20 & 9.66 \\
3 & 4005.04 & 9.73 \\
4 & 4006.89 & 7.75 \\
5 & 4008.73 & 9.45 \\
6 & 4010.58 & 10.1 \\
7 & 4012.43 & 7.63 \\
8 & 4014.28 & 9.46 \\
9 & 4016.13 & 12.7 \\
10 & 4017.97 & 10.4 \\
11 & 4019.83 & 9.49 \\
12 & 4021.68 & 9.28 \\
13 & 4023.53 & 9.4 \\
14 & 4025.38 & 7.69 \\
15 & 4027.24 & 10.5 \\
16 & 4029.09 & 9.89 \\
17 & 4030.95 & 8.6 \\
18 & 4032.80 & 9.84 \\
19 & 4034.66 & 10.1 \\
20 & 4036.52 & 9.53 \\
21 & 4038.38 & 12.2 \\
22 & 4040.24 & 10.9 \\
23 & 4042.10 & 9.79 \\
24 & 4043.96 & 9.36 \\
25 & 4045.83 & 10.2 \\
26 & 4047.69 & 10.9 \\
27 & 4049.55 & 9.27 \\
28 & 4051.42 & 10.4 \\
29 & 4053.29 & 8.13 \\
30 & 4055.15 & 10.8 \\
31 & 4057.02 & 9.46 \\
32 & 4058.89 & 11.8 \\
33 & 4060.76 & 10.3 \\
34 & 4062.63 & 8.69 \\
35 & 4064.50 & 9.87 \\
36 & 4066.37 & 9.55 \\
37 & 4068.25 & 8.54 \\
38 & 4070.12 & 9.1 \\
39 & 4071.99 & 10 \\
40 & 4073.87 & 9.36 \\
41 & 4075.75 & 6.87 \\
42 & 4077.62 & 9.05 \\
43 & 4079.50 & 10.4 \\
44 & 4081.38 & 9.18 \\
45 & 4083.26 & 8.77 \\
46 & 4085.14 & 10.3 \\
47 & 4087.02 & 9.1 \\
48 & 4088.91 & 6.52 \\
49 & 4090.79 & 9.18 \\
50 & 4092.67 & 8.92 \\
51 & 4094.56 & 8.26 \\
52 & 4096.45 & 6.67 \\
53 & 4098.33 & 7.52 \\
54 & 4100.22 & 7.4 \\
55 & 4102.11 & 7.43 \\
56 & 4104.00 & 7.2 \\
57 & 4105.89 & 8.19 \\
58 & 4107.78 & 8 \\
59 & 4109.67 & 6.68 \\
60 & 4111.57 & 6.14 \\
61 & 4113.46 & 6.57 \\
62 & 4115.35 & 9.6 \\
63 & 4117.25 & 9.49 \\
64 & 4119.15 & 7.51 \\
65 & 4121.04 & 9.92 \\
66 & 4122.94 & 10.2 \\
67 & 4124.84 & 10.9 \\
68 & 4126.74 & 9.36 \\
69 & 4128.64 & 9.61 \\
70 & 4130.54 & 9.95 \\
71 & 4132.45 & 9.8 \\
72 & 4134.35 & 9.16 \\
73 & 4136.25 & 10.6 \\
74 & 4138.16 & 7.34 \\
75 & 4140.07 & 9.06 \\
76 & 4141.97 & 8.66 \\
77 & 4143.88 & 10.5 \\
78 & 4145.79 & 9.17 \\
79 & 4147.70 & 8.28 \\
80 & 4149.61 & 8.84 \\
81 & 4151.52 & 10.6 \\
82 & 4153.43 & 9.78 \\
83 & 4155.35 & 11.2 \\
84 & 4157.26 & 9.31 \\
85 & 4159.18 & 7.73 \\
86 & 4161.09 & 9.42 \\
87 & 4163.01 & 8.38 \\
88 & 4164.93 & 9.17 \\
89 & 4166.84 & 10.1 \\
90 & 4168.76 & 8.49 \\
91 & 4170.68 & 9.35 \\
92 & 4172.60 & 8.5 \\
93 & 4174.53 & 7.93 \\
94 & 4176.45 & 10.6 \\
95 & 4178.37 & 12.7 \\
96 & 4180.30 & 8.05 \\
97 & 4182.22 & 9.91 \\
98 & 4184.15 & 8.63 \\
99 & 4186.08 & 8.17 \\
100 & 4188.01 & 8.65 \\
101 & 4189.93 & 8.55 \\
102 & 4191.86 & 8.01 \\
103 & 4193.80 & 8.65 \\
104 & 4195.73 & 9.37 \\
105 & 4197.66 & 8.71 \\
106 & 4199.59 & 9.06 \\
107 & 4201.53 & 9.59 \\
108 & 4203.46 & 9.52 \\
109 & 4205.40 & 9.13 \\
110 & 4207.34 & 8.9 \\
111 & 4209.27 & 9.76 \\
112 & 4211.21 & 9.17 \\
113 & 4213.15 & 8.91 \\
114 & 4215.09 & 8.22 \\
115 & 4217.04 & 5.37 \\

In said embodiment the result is 12.2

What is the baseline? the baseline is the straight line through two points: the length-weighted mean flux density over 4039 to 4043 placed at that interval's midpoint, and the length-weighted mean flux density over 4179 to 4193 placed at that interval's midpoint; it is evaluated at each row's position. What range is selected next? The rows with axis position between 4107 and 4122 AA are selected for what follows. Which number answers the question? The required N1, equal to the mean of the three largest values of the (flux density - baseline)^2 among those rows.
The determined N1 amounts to 10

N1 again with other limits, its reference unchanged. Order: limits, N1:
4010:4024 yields 5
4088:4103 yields 9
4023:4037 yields 5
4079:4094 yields 5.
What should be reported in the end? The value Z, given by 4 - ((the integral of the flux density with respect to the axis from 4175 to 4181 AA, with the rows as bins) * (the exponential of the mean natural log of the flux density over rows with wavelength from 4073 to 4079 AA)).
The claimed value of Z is -514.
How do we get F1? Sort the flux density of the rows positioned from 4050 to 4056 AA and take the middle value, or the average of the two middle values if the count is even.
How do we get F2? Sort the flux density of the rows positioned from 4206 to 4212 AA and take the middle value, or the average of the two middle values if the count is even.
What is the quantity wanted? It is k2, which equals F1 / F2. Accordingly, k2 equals 1.13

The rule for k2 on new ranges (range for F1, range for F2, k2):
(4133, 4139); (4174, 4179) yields 0.86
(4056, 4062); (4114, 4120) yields 1.09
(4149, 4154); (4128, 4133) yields 1.00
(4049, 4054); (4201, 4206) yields 0.97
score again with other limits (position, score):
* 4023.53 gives 9.4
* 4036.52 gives 9.53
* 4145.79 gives 9.17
